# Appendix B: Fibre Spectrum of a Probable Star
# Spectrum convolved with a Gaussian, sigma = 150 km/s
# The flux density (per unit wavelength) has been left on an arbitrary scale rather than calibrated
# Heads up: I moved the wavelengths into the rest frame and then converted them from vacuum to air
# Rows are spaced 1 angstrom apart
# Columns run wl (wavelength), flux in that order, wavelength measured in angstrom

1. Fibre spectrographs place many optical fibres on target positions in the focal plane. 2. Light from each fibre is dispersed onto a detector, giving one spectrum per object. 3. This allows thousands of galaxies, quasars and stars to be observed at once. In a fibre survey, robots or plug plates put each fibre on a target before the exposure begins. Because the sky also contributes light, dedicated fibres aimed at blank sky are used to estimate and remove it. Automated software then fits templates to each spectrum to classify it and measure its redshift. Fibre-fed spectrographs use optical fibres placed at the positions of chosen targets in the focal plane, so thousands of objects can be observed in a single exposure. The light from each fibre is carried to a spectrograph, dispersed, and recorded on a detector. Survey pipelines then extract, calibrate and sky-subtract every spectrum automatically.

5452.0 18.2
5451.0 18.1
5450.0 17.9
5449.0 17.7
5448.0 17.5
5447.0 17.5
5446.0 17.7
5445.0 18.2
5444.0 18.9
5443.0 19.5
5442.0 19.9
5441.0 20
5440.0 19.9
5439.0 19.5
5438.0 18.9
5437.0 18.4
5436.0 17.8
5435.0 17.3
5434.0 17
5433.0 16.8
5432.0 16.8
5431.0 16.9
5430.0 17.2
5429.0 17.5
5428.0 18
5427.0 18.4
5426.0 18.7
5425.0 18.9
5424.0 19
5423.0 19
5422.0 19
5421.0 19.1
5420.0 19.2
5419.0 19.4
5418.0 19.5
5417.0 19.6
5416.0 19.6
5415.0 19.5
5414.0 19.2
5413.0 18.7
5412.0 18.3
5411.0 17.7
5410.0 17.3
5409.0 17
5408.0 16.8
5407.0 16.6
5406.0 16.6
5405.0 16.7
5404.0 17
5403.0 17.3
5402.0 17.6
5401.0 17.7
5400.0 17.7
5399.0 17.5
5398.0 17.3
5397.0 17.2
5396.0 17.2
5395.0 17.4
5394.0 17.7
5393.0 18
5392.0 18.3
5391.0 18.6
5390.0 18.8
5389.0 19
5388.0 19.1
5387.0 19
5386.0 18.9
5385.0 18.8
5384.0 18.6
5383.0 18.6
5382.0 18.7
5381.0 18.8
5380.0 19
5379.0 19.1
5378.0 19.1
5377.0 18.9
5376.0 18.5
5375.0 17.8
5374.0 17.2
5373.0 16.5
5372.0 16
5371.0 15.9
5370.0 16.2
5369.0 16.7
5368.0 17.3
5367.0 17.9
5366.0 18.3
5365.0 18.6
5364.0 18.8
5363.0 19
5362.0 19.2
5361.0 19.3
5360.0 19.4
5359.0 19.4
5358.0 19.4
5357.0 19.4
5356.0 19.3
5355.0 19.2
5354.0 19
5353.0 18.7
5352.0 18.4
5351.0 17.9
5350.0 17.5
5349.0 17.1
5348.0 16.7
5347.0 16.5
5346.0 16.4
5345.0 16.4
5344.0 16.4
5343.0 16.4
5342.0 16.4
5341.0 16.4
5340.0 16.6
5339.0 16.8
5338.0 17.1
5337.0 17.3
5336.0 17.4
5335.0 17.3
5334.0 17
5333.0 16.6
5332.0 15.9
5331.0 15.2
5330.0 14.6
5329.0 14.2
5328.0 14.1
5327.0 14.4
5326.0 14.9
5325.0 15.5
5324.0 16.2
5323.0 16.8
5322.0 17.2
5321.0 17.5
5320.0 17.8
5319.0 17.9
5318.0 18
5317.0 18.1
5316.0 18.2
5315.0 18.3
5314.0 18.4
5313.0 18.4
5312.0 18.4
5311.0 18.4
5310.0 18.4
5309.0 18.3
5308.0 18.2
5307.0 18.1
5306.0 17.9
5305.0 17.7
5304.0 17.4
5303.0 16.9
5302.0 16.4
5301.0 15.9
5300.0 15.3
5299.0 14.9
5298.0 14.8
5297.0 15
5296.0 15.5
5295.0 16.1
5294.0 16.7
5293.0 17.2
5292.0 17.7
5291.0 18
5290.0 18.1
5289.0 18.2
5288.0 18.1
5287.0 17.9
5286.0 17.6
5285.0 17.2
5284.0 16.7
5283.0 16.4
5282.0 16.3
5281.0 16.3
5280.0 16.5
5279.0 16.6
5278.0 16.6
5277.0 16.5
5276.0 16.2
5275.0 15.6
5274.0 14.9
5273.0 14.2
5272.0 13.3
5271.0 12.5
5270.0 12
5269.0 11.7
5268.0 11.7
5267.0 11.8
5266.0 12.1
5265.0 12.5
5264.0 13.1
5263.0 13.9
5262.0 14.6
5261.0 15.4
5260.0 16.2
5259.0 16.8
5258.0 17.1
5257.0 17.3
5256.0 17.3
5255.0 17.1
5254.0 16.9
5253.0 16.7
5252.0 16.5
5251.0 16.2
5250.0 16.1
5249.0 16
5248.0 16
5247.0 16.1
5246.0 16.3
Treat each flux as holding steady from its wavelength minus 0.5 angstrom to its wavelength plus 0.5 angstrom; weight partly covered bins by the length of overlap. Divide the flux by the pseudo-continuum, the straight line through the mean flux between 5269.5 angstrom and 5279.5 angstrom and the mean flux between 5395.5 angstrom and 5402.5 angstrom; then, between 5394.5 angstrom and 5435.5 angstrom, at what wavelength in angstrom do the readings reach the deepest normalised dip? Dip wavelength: 5433.0 angstrom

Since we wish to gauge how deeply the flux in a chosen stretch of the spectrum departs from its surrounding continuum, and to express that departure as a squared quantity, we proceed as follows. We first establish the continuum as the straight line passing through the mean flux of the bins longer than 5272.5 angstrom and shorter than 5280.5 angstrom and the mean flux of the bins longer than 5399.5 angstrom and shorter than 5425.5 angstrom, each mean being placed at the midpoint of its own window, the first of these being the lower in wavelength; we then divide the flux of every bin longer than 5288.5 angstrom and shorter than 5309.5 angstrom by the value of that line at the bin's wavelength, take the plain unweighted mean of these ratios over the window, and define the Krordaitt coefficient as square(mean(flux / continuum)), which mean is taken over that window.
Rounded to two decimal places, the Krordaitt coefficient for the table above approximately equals 1.07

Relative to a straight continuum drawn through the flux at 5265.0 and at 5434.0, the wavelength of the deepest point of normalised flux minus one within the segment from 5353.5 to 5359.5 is 5354.0 angstrom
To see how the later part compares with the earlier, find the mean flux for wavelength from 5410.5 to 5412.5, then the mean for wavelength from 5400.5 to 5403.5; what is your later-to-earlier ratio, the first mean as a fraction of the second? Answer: 1.03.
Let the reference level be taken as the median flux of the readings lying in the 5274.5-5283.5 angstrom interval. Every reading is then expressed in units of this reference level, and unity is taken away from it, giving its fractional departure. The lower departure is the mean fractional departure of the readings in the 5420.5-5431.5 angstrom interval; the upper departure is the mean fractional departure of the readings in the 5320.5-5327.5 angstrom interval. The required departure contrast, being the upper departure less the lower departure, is -0.138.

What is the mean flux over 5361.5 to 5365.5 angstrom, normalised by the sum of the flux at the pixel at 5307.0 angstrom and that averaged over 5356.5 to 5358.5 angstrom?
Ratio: 0.504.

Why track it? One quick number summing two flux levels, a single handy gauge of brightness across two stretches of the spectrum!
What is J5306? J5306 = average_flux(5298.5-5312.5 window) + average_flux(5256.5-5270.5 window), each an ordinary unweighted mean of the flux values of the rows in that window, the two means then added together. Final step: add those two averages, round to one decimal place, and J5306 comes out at 31.3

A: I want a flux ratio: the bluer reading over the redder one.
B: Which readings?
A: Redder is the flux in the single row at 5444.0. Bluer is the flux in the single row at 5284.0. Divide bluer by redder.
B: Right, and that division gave 0.88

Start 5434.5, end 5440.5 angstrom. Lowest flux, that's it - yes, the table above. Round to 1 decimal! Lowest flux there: 17.3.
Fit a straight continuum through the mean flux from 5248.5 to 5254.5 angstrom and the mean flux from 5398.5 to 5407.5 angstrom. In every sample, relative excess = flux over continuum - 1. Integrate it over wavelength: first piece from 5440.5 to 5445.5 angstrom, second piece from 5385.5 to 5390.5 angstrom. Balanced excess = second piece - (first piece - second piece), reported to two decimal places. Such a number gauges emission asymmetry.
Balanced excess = 0.53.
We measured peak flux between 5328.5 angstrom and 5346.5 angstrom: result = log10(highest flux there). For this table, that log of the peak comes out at 1.24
